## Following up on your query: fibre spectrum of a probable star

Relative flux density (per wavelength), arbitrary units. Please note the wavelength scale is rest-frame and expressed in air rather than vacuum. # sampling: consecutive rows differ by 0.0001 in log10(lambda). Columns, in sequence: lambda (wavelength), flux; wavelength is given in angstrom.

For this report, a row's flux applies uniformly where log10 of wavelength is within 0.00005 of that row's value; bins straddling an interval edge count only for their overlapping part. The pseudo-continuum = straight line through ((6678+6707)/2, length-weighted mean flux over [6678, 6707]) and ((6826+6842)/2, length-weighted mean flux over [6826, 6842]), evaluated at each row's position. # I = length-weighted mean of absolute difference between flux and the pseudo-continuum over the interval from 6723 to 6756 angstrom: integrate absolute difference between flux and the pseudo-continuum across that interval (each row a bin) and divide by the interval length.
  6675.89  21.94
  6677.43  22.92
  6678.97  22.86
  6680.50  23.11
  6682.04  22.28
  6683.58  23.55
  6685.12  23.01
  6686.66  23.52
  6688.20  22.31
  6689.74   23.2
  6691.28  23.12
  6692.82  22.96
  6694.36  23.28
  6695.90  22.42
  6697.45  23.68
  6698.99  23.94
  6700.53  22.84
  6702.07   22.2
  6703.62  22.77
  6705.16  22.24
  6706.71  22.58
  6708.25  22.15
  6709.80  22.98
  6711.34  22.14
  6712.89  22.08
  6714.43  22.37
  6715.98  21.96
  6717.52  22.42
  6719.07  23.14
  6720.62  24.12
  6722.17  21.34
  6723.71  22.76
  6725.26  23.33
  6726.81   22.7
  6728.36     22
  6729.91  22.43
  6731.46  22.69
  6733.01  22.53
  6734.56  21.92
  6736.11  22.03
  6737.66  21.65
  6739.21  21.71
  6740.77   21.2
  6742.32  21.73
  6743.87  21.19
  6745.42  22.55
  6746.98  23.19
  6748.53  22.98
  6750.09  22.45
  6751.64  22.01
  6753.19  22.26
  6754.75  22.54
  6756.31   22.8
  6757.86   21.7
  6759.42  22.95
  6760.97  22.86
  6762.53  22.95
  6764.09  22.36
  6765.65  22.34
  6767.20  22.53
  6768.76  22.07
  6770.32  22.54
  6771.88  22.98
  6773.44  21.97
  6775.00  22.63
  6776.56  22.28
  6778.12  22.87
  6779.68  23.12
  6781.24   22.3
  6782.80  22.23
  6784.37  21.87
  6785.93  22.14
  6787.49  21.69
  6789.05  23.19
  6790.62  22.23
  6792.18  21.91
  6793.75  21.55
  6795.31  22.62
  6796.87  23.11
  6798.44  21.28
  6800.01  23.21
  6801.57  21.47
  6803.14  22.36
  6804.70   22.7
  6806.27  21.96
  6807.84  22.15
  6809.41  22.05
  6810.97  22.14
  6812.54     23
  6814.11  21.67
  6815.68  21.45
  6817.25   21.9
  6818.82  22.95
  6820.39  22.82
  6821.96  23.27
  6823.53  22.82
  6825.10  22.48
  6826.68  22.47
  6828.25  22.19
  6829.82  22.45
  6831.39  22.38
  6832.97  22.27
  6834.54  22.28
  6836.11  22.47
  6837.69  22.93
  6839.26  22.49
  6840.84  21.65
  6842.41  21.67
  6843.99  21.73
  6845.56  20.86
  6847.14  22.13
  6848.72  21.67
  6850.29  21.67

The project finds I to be 0.58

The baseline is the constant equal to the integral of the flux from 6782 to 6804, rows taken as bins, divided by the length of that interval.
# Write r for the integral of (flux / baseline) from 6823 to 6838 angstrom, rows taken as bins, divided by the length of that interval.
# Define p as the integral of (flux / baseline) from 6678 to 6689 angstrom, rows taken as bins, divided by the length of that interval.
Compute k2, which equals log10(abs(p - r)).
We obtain -1.64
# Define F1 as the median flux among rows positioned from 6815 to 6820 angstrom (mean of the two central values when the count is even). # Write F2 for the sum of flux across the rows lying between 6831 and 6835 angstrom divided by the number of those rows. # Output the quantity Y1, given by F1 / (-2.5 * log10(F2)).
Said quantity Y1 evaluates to -6.50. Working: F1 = 21.9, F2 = 22.3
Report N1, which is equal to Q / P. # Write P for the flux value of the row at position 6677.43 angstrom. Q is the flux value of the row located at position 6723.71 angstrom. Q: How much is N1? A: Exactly 0.99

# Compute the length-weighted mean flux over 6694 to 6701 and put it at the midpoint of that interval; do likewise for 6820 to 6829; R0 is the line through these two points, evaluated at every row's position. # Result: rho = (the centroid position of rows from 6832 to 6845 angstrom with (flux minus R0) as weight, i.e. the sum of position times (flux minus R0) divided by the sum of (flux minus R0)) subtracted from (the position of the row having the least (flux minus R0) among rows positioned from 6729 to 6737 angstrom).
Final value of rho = -106.1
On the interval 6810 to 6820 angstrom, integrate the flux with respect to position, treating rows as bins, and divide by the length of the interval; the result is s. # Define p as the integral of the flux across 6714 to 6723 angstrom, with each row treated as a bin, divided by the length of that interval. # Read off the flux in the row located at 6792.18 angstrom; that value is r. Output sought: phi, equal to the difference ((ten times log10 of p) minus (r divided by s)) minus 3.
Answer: 9.55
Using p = 22.6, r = 21.91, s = 22.22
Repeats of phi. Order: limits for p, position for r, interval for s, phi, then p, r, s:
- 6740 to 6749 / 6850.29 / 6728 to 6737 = 9.48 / 22.1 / 21.67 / 22.28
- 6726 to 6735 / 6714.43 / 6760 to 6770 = 9.51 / 22.4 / 22.37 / 22.54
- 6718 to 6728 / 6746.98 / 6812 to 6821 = 9.54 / 22.8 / 23.19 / 22.26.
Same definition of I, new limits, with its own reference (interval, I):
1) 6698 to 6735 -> 0.54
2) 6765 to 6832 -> 0.45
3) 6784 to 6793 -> 0.58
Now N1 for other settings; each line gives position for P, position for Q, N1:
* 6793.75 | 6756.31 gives 1.06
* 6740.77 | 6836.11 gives 1.06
